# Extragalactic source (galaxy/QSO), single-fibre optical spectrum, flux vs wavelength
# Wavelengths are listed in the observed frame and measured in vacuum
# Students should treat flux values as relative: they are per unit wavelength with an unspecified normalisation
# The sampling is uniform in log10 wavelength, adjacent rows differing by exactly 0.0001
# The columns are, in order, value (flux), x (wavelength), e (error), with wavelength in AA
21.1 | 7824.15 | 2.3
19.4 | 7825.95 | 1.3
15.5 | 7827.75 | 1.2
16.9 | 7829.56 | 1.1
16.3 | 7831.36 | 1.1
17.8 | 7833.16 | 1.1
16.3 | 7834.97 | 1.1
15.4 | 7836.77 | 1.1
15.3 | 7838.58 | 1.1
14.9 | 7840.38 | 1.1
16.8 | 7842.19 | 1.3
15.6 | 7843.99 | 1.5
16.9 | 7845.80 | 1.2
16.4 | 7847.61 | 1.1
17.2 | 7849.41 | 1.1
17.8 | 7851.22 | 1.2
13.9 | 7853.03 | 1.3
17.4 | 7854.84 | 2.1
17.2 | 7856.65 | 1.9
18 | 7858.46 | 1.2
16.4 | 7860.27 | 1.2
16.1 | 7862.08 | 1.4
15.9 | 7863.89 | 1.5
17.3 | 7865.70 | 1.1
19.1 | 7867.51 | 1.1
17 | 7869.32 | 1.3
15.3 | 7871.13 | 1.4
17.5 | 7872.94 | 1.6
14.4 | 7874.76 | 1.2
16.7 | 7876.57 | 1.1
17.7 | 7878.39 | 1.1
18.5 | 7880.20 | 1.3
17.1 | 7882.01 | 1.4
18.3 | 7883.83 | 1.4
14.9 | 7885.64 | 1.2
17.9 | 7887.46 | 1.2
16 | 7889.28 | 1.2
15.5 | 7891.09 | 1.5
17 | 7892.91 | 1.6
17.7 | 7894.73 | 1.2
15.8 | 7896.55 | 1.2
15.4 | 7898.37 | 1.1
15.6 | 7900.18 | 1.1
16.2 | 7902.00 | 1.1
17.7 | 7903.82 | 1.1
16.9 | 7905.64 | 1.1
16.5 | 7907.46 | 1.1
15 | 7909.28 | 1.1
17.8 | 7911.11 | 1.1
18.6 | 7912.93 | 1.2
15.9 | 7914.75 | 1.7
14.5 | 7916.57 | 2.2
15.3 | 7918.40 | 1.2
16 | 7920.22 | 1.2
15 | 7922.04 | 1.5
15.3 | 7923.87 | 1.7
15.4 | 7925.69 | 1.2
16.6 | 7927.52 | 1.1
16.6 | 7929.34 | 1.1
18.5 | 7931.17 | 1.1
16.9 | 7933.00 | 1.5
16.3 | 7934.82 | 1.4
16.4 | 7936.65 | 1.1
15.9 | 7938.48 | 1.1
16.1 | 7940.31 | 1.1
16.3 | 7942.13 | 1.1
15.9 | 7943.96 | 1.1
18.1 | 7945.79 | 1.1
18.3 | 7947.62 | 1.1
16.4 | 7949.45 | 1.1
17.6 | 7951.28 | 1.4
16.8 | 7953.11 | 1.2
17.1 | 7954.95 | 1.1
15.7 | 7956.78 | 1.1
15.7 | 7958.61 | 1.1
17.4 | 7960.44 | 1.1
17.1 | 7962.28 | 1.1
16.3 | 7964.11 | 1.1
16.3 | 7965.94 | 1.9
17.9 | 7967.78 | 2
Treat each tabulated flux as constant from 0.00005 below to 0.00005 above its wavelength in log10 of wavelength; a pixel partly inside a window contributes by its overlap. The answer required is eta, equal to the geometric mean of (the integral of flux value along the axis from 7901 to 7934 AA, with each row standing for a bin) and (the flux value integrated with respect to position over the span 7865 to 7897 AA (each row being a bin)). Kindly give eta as 540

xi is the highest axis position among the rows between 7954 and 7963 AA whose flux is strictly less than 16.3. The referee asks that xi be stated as 7958.61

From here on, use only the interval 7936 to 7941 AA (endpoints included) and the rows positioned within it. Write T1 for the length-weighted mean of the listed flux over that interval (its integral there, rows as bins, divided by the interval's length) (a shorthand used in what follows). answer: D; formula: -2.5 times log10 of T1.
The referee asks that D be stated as -3.02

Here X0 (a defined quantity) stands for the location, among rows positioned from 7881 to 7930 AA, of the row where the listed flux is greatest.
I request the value 7912.93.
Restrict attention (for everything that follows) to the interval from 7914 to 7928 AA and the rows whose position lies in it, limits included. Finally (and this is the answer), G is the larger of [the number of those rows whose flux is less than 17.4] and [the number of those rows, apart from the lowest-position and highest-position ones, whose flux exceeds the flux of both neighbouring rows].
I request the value 8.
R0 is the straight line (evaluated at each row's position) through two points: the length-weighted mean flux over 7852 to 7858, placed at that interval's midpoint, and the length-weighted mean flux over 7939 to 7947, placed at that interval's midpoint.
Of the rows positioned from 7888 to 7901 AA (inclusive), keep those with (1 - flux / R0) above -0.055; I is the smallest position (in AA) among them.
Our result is 7889.28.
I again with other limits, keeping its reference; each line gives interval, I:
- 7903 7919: 7905.64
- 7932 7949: 7933.00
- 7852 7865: 7853.03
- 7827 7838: 7827.75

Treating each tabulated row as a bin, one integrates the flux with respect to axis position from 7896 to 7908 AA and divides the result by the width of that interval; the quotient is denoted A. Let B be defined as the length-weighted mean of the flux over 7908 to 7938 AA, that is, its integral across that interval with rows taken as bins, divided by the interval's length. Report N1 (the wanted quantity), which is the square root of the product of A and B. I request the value 16.3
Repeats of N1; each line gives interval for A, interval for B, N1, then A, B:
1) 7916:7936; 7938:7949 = 16.4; 16.1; 16.79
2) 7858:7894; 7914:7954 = 16.6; 16.8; 16.37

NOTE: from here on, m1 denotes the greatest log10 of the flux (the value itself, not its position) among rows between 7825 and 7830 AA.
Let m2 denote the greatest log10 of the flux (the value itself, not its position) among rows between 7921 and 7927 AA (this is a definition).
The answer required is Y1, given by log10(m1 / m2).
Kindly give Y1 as 0.035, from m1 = 1.29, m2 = 1.19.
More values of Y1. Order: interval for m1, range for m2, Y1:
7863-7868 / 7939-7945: 0.024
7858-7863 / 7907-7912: 0.002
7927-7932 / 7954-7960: 0.012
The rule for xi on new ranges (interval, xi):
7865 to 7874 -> 7871.13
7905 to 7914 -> 7909.28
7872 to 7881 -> 7874.76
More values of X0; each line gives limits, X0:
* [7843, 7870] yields 7867.51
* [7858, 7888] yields 7867.51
